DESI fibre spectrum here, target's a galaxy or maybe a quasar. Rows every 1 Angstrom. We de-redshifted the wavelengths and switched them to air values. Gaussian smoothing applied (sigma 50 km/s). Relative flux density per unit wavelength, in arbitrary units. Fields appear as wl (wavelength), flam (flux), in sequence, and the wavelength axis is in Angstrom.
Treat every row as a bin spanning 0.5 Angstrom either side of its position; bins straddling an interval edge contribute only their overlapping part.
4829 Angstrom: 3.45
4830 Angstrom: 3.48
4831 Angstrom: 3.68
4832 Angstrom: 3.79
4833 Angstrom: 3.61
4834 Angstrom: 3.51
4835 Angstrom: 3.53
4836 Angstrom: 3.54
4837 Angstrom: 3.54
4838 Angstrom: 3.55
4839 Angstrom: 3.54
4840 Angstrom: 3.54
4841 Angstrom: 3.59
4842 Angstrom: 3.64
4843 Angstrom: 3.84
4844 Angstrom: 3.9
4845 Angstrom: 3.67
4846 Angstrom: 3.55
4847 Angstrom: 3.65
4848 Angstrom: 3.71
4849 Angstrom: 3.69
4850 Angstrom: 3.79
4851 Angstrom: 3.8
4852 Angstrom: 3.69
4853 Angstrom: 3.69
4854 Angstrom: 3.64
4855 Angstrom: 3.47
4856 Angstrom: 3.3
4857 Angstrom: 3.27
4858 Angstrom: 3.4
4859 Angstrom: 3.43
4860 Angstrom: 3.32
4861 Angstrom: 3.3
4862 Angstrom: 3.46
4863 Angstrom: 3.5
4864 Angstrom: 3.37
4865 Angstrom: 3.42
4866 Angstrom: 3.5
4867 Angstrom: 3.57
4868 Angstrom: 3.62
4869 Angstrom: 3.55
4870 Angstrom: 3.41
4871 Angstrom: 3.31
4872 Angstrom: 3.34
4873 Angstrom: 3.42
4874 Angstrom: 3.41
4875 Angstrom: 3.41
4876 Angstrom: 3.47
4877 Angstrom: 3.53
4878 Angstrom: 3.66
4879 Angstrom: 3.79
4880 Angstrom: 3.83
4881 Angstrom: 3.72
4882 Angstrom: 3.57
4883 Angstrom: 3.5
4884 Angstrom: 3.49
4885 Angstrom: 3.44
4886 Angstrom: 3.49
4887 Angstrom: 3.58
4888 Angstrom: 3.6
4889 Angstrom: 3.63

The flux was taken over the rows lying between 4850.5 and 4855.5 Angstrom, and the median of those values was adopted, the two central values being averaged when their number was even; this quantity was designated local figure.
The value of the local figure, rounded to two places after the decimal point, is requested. 3.69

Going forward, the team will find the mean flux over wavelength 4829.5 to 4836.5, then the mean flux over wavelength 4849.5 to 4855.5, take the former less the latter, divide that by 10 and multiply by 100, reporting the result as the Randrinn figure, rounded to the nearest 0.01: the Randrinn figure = -0.89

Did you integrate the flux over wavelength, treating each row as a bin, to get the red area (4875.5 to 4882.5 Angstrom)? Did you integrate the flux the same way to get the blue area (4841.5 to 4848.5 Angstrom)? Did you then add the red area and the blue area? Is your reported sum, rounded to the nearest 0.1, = 51.5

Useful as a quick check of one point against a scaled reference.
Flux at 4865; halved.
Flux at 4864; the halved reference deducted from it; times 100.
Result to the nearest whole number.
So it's 166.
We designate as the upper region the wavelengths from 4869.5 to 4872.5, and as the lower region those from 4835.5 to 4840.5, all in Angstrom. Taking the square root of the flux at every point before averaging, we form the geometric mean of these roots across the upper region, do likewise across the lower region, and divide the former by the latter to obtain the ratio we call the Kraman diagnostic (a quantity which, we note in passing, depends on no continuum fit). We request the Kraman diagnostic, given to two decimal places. 0.97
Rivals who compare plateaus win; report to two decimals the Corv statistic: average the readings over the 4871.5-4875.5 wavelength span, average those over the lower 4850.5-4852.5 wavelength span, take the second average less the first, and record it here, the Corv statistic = 0.35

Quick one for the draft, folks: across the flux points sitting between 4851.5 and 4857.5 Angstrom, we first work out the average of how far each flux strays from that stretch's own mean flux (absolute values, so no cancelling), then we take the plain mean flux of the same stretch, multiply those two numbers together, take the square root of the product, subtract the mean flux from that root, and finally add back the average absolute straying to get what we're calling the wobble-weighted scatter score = -2.59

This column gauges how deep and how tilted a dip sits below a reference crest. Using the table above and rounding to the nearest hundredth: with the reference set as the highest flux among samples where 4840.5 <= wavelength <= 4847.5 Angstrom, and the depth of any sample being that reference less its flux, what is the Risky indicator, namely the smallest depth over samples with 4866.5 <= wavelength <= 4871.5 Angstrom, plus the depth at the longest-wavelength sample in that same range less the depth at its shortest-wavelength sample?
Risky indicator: 0.54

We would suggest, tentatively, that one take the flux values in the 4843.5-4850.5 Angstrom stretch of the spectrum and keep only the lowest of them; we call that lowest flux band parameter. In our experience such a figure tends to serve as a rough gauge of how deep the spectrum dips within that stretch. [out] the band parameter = 3.55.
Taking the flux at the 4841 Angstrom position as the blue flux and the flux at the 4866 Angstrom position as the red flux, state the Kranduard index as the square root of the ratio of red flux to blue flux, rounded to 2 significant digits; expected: 0.99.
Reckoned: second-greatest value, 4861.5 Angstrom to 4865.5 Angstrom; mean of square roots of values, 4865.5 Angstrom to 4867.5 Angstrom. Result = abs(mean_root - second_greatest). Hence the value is 1.58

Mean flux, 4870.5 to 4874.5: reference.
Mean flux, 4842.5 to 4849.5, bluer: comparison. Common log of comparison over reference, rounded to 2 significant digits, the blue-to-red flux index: 0.042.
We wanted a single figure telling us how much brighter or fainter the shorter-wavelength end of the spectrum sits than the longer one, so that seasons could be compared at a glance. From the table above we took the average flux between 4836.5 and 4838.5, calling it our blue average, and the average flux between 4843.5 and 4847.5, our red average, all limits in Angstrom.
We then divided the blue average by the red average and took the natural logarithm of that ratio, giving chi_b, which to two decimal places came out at -0.04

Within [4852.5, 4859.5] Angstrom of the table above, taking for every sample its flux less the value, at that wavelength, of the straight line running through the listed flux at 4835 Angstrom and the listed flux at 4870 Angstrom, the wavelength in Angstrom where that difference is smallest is 4857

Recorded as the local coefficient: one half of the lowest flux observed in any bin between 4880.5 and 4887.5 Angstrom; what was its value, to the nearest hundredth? 1.72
